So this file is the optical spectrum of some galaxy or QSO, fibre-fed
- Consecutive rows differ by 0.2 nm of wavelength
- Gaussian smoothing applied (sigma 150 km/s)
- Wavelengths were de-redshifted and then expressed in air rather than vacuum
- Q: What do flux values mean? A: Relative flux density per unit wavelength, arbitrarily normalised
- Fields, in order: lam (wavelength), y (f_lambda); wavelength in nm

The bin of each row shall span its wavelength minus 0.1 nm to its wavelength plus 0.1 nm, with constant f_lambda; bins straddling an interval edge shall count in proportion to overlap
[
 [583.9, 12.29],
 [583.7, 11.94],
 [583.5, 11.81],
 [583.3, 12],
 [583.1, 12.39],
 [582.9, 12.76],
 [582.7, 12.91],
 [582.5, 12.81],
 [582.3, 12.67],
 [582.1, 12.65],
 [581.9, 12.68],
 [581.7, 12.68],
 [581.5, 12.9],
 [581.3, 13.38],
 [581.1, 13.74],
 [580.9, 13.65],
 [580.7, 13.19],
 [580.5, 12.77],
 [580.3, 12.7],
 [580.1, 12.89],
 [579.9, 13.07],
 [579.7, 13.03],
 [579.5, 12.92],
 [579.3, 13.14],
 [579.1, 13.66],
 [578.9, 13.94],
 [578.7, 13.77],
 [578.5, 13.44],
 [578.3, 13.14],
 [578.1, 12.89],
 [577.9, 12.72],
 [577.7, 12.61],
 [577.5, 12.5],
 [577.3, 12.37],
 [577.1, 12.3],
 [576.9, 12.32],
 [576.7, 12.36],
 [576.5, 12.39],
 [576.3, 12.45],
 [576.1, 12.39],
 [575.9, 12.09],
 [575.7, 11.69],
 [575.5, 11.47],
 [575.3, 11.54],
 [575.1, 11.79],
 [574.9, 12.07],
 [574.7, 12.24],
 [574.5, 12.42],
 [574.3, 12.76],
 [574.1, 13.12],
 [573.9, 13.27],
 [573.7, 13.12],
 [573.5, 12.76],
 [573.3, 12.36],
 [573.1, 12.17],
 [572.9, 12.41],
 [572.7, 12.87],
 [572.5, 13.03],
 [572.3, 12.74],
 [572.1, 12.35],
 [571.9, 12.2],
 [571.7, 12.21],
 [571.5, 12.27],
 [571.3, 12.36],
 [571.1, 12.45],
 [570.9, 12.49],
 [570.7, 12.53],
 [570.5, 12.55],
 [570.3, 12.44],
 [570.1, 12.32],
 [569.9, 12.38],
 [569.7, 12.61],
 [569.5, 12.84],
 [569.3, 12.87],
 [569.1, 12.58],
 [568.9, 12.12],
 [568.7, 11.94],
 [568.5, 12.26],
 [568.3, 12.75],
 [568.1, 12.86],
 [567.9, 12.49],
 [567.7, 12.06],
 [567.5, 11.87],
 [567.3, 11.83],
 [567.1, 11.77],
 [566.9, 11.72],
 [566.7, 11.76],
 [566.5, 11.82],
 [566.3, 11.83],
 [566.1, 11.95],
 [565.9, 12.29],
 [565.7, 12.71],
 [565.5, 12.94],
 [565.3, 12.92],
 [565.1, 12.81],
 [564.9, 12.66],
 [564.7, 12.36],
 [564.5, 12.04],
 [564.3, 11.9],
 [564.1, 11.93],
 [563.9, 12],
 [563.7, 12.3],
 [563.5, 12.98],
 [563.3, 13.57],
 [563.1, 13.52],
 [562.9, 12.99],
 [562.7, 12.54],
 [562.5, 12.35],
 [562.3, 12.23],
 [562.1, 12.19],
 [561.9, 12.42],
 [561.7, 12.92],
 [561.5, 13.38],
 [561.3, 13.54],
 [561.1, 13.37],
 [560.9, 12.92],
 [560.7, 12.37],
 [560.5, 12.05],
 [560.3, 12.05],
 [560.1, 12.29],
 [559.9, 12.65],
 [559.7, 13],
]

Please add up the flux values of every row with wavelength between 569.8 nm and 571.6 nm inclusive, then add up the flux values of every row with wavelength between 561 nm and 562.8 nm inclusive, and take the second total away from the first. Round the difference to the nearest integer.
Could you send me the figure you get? -3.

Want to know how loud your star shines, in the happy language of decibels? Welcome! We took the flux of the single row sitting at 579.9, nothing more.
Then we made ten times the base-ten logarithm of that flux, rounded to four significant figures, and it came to 11.16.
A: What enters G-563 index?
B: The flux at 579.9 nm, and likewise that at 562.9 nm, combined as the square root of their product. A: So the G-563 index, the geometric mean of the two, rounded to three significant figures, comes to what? 13.0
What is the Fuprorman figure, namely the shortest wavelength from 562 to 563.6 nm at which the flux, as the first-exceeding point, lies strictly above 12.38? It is 562.7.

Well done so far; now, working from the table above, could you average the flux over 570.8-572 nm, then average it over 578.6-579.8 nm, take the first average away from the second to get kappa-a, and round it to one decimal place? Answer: 1.1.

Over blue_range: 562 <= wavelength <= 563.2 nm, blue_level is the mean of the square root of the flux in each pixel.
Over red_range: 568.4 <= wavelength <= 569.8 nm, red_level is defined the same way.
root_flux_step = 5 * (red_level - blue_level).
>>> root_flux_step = -0.12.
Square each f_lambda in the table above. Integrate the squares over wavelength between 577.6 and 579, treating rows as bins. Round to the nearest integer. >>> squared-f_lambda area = 245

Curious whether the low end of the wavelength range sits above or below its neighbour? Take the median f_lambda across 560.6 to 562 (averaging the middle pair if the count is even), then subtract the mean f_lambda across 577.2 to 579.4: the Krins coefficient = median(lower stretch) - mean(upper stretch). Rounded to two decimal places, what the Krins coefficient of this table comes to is -0.19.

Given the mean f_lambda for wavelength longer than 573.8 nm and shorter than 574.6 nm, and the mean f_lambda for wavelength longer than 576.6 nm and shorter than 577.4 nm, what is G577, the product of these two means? 159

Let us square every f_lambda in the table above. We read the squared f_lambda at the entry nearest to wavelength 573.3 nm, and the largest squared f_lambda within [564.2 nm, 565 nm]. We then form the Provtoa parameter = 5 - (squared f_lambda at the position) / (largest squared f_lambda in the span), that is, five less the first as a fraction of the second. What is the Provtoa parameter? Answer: 4.05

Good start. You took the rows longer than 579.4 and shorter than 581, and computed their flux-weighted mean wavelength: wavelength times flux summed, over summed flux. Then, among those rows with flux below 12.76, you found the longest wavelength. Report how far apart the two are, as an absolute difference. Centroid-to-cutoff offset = 0.10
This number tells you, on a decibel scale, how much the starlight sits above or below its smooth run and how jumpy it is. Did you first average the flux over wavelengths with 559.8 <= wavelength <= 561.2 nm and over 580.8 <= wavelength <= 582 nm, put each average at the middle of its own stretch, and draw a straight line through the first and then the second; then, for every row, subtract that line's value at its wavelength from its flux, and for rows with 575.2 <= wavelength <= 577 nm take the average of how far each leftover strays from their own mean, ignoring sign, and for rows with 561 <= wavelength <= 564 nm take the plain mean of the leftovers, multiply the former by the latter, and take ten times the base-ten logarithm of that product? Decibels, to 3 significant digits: -11.2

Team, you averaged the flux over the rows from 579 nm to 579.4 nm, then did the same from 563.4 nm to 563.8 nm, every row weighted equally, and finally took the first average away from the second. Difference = -0.8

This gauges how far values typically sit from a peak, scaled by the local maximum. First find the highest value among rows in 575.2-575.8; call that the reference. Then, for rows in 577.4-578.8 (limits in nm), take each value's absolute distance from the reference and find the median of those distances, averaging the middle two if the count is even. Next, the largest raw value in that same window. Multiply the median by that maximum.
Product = 17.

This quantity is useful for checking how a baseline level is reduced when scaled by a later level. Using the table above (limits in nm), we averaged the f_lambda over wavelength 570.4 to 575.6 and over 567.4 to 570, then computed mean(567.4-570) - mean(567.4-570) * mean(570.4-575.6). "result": -142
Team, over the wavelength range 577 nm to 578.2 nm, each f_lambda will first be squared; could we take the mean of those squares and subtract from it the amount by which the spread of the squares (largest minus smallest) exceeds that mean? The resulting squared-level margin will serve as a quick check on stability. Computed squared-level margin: 301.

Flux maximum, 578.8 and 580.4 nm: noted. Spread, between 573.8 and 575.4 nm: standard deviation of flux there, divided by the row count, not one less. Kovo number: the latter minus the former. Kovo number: -13.4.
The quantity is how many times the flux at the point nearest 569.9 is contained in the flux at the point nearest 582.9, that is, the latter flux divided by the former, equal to 1.03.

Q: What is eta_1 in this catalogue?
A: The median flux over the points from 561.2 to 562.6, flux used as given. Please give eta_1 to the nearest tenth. 12.4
